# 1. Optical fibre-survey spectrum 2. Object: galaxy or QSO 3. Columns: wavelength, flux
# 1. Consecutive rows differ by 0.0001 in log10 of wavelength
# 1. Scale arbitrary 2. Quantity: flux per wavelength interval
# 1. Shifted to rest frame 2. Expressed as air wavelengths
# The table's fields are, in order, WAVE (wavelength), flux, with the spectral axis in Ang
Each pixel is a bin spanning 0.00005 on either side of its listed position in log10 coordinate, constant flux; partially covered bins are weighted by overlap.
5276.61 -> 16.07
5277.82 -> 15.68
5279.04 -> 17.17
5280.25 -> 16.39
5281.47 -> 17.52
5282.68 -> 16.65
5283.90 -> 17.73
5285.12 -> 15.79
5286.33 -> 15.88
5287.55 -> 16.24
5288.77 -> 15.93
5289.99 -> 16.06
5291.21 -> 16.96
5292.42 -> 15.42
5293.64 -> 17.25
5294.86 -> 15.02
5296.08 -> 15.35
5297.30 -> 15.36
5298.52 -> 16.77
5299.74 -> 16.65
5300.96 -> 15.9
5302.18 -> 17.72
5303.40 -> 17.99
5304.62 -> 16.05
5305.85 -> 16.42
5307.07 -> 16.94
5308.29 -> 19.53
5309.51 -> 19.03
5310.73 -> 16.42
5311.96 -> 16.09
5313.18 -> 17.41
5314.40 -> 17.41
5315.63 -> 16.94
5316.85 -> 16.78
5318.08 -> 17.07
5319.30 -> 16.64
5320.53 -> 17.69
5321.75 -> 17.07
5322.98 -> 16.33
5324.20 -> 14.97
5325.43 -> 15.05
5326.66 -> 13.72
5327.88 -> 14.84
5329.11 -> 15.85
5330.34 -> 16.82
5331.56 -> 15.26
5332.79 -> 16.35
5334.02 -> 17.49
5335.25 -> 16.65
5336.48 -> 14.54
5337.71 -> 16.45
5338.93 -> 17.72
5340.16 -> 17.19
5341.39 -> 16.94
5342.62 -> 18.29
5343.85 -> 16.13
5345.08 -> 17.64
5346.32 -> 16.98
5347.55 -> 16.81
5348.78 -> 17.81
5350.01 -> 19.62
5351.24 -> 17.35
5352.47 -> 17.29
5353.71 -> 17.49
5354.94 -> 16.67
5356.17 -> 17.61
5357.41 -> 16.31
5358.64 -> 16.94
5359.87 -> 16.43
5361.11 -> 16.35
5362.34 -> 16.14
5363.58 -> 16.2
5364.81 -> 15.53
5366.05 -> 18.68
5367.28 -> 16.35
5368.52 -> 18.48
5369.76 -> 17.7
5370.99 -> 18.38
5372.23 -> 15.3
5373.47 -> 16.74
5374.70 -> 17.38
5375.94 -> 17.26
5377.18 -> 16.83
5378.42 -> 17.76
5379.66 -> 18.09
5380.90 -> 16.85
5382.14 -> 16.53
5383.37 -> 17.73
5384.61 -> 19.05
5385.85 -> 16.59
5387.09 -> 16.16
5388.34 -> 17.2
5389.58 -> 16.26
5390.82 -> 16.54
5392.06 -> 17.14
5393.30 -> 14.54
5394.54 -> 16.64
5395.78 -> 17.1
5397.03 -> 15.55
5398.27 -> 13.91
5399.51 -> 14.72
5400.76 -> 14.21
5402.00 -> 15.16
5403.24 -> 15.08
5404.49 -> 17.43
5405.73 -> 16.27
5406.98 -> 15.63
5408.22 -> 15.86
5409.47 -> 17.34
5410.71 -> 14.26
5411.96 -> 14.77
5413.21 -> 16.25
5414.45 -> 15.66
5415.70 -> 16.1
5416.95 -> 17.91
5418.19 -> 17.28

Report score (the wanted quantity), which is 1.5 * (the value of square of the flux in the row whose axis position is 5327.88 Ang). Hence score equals 330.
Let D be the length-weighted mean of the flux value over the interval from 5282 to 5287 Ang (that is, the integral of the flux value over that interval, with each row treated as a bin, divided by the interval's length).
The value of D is 16.5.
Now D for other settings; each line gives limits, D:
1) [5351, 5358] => 17.1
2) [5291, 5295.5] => 16.1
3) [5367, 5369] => 17.5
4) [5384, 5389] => 17.2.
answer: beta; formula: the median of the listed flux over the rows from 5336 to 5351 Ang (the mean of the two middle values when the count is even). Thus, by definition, 17.1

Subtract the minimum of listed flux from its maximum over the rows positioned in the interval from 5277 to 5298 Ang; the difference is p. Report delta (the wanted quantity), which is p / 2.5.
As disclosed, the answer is 1.08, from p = 2.71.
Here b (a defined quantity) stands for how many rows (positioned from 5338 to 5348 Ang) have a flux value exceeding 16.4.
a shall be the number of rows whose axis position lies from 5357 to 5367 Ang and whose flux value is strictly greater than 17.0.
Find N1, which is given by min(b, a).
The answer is 1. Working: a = 1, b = 7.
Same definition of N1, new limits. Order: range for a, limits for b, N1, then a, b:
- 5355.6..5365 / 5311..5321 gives 1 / 1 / 7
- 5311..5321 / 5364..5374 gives 4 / 4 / 5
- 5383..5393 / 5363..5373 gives 4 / 4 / 4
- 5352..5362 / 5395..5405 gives 2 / 3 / 2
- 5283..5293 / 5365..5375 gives 1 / 1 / 6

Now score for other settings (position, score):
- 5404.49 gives 456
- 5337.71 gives 406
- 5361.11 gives 401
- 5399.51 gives 325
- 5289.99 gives 387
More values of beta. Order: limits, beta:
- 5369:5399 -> 16.8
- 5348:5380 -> 17.3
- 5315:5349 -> 16.8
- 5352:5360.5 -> 16.9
